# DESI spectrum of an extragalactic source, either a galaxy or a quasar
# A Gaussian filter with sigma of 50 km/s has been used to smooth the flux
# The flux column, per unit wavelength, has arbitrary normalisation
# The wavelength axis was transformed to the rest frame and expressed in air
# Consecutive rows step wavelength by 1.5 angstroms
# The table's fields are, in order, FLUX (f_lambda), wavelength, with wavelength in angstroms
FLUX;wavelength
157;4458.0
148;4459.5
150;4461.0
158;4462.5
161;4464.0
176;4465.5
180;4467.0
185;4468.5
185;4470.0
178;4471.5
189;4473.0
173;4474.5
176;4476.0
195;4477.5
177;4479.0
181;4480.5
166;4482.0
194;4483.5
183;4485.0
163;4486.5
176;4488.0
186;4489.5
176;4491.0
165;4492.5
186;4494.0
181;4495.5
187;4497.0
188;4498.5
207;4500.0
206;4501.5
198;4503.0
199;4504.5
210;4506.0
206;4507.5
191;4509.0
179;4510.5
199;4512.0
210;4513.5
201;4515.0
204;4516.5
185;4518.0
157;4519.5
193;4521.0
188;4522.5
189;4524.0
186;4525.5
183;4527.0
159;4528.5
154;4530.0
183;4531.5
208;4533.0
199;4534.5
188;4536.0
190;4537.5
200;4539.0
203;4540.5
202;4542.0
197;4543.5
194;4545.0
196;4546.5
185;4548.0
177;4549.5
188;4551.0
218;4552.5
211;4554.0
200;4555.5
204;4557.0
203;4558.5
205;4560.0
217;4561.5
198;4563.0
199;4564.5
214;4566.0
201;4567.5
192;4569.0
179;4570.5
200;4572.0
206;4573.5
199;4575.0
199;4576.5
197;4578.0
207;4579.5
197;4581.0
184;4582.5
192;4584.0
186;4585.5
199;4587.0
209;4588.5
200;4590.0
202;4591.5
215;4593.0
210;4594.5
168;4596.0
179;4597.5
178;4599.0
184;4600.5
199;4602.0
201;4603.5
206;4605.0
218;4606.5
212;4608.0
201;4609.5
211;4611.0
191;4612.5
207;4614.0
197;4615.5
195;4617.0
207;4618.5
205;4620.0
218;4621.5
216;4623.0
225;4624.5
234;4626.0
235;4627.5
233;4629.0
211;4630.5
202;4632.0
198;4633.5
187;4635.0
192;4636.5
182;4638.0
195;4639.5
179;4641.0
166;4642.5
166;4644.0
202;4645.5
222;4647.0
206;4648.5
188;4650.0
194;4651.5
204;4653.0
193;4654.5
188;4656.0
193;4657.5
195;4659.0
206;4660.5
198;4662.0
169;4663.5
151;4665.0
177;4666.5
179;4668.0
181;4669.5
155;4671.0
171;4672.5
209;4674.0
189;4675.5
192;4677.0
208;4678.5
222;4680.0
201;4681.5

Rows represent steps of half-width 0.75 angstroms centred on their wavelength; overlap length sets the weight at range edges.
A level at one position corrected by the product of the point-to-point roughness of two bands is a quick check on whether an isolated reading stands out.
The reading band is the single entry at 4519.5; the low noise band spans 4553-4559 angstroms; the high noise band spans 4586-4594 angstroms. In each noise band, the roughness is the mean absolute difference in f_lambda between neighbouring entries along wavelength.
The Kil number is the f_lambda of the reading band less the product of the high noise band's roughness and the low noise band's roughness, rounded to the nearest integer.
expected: 112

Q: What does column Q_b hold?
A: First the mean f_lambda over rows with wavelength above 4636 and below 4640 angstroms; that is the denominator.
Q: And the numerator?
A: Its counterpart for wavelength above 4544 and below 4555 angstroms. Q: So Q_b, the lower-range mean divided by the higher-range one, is 1.03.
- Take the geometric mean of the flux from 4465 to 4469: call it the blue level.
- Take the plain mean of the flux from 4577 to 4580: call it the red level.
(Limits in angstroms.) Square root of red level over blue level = 1.06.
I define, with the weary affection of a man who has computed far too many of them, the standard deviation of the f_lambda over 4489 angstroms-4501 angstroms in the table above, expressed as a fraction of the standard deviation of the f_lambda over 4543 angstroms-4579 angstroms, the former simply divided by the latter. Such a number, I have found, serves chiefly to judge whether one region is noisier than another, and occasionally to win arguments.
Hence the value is 1.1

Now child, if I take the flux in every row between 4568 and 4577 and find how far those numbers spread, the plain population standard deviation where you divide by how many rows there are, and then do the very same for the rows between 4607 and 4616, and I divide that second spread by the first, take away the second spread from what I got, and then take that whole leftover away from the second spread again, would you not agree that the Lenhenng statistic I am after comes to 14.3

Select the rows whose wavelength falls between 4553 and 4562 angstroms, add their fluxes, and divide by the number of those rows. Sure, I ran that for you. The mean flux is 207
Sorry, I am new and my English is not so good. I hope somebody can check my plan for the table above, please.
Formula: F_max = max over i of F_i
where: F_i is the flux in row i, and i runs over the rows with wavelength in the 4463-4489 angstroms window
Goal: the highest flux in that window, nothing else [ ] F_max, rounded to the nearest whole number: 195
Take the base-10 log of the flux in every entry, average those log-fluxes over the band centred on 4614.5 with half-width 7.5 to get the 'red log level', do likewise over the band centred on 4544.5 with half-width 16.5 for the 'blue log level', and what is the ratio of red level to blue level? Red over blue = 1.01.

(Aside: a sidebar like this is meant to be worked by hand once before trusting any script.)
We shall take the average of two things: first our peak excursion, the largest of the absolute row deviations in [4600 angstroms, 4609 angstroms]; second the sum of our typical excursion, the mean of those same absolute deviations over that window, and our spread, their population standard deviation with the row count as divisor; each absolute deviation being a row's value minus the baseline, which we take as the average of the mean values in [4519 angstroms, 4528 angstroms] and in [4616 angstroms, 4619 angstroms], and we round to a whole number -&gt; 24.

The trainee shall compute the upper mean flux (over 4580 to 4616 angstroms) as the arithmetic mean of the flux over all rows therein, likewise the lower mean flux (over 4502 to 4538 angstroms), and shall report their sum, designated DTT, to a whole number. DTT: 388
